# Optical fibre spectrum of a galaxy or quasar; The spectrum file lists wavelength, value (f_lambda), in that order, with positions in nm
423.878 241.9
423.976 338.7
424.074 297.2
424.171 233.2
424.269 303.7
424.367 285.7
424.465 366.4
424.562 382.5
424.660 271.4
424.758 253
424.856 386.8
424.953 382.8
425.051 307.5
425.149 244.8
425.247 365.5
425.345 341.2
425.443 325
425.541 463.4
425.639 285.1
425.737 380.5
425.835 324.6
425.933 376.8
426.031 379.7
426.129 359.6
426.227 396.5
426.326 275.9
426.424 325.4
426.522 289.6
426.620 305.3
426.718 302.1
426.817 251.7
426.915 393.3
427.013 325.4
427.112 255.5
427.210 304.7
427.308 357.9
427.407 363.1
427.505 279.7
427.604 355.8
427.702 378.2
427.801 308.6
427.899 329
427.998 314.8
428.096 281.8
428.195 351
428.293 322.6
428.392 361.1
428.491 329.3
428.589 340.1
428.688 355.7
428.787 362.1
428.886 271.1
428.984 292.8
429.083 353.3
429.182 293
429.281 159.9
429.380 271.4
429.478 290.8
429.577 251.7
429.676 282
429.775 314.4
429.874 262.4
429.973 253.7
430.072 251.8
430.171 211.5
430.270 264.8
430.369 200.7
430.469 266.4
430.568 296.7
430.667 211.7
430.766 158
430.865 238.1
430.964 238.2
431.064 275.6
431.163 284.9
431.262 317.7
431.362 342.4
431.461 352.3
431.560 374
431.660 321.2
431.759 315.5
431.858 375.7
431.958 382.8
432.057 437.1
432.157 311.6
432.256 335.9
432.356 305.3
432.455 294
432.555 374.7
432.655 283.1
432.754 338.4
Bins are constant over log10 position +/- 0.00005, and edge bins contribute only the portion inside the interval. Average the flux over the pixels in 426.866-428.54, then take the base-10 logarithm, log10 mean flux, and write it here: 2.52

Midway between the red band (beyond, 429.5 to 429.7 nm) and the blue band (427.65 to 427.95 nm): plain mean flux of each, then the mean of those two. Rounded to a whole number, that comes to 303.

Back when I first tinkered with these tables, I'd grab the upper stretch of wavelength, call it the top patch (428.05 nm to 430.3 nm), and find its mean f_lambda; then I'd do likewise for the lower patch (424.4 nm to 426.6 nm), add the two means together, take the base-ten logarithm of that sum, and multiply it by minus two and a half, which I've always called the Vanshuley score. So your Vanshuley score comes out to -7.00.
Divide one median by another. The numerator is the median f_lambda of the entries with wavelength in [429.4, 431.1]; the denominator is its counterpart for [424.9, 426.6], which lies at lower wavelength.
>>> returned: 0.74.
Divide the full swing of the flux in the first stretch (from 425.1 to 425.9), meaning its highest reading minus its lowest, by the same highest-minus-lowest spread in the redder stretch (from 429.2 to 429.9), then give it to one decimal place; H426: 1.4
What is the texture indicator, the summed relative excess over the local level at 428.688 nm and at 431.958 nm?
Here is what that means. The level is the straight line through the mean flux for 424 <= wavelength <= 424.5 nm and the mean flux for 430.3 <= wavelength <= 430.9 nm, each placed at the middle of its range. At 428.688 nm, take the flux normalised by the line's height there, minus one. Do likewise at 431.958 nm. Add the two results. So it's 1.2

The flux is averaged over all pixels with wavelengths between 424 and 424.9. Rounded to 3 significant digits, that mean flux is 309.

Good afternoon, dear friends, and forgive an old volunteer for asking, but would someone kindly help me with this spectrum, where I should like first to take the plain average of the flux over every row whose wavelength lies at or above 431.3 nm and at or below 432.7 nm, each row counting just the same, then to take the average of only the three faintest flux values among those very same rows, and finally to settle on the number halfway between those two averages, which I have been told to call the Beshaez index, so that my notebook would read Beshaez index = 319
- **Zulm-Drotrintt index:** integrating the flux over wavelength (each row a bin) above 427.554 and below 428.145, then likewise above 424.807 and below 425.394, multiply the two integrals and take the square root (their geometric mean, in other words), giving 196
